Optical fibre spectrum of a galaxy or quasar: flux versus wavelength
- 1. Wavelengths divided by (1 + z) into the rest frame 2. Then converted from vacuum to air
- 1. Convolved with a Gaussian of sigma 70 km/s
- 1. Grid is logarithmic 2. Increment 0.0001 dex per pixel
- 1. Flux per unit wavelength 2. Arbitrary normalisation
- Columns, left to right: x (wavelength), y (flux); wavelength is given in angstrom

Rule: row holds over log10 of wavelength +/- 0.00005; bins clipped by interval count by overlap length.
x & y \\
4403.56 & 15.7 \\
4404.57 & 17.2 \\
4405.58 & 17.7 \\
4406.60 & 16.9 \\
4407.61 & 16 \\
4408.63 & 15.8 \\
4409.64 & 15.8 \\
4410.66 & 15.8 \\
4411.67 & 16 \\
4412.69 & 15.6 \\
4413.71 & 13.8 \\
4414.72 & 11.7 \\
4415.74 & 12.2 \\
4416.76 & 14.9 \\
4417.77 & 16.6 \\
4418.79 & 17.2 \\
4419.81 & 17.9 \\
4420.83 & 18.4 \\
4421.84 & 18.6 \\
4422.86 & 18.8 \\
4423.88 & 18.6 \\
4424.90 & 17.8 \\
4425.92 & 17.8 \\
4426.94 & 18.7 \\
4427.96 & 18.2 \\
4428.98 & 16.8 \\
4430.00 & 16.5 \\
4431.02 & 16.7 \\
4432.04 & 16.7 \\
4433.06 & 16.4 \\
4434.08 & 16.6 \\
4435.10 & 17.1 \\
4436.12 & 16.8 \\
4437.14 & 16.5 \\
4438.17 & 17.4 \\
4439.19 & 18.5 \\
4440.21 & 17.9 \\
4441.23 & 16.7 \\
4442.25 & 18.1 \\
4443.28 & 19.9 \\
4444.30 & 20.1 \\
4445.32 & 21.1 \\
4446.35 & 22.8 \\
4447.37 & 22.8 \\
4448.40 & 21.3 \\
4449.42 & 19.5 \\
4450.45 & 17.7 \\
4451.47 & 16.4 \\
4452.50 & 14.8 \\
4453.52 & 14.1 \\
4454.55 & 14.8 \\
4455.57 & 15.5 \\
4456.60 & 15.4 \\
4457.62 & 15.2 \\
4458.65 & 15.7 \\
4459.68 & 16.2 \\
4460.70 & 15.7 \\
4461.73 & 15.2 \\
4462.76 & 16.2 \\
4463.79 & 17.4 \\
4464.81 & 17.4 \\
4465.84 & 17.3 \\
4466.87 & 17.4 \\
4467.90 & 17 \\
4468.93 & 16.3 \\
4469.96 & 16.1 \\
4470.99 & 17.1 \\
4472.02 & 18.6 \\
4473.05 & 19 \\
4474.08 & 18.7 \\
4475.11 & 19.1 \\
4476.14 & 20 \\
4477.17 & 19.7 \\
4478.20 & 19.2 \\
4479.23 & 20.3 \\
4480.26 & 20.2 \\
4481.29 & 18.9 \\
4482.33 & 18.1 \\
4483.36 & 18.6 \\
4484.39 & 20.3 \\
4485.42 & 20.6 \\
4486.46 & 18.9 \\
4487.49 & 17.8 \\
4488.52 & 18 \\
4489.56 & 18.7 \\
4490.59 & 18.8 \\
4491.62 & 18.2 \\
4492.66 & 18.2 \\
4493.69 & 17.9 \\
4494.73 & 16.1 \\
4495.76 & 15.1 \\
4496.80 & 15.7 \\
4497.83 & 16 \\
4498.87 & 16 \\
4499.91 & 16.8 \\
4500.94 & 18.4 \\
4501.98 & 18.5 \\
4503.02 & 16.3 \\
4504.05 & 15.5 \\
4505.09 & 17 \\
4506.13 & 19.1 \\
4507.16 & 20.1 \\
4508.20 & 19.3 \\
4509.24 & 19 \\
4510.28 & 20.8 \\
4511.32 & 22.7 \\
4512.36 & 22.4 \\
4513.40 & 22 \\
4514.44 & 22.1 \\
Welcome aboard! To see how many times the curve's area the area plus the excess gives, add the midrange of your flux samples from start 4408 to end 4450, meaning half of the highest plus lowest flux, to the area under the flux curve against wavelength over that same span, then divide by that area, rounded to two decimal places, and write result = 1.02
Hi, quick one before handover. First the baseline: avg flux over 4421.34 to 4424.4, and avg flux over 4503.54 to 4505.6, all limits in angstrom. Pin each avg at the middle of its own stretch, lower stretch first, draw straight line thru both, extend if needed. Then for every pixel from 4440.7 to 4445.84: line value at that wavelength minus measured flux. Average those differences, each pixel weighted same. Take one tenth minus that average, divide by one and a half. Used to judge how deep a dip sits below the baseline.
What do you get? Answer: 0.8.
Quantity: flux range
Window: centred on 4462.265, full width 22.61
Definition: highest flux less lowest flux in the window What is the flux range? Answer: 5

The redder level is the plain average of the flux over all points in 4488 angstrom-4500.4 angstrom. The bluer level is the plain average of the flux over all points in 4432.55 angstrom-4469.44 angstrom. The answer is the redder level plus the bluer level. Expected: 34.5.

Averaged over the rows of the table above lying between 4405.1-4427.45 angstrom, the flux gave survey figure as 16.5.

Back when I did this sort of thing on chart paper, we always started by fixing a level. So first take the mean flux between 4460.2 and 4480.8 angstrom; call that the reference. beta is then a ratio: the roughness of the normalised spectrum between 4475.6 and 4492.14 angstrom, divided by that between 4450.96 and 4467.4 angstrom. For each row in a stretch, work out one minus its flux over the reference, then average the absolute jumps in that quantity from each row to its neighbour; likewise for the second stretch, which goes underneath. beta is 1.3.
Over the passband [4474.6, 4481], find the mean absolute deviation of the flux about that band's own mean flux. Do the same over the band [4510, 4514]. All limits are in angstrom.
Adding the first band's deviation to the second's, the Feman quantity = 1.0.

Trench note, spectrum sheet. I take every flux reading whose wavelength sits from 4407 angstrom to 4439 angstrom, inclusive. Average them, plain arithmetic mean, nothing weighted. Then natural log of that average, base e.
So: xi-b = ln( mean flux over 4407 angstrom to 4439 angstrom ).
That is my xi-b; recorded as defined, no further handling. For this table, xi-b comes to 2.81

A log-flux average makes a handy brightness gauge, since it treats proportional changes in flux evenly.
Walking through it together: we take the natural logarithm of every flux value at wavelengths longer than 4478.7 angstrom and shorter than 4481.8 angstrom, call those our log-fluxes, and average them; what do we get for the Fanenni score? 2.99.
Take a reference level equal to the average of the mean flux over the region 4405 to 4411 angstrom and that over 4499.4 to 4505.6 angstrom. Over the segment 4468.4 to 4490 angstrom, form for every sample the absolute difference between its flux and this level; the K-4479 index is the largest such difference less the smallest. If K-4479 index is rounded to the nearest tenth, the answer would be 3.5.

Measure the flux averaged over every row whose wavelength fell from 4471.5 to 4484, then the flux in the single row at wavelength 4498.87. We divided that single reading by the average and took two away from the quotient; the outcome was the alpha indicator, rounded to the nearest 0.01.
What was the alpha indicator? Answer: -1.17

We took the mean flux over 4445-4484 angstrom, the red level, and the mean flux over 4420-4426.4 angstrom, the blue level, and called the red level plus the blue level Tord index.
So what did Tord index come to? 36.1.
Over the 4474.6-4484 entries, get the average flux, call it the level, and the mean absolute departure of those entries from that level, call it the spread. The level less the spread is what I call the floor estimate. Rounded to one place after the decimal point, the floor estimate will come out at 18.7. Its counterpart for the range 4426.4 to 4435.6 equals 16.5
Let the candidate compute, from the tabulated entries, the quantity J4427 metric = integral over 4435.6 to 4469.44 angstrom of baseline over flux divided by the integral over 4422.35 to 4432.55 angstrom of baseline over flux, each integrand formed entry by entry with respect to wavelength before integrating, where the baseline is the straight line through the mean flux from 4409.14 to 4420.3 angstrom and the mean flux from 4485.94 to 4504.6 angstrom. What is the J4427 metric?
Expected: 3.55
